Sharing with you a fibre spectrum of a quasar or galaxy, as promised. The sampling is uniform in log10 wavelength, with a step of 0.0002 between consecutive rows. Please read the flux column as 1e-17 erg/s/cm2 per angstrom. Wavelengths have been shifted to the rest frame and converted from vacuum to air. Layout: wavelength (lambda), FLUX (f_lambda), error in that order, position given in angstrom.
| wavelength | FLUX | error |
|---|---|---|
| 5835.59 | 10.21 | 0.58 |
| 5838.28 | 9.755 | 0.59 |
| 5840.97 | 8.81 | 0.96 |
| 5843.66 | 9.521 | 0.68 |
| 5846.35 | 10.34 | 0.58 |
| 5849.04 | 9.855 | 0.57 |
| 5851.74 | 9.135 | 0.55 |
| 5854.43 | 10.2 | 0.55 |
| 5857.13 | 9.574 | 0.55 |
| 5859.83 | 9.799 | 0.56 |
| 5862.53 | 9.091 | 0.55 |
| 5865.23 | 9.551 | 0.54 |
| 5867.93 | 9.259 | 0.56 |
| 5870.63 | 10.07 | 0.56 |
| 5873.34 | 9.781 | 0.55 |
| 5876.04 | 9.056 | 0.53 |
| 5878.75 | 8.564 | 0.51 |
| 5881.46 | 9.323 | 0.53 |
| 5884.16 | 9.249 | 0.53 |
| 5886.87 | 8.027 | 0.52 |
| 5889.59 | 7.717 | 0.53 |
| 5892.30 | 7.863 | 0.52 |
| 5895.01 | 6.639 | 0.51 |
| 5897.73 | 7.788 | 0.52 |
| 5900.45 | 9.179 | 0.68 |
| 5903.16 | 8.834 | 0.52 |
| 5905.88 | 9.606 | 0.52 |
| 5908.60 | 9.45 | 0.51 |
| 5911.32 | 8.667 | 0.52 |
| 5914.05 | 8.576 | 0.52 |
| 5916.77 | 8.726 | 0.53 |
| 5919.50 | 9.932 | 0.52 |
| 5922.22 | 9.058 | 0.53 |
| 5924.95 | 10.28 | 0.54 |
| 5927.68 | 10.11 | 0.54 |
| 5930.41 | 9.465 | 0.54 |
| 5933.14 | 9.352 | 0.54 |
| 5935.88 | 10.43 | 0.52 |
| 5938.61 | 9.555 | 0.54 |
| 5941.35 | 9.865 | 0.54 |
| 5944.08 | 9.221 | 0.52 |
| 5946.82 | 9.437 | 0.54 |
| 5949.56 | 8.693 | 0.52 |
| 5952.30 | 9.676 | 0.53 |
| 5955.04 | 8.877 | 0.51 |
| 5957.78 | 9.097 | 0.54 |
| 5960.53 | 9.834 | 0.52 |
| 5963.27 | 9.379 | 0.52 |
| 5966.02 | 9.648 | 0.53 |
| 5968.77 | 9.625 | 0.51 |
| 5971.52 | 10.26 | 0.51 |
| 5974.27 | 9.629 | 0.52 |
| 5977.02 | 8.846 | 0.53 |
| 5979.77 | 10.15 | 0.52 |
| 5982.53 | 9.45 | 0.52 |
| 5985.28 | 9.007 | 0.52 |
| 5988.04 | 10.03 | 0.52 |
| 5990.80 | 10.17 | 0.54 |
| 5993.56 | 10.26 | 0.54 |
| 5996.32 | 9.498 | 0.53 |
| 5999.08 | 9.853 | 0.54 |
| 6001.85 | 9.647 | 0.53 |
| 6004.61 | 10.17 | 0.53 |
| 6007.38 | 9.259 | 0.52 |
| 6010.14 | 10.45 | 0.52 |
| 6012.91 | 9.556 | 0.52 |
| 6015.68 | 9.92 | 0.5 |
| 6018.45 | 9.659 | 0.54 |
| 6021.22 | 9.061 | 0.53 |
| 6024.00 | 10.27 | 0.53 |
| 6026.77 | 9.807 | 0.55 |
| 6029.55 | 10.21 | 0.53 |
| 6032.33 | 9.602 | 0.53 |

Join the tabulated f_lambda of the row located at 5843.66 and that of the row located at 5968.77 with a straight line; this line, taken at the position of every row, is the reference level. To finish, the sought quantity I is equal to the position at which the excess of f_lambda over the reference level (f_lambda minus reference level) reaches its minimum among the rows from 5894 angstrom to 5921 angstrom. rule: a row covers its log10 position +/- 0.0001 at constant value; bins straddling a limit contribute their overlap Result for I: 5895.01 angstrom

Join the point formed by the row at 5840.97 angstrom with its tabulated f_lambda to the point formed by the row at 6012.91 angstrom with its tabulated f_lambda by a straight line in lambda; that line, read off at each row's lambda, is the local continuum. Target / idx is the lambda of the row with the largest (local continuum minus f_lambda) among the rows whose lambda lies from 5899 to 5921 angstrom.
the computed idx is 5914.05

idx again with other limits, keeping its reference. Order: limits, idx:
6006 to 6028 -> 6021.22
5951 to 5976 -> 5955.04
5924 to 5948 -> 5944.08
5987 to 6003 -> 5996.32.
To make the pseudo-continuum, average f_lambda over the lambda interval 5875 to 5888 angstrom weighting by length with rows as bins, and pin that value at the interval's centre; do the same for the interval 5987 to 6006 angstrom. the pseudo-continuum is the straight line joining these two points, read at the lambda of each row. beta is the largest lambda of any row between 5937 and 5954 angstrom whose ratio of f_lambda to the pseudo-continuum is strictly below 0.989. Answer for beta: 5949.56 angstrom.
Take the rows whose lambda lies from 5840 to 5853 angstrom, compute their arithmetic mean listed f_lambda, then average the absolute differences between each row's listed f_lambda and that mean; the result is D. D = 0.45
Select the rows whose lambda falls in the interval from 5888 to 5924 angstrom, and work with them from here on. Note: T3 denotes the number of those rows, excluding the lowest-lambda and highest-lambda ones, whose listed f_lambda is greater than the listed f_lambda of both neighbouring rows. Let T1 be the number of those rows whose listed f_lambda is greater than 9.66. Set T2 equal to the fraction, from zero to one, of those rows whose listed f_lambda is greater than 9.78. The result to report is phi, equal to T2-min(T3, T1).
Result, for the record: -0.92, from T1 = 1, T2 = 0.1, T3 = 4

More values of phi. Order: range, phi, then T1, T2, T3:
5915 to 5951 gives -4.62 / 5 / 0.4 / 5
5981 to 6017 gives -3.46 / 7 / 0.5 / 4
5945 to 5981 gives -3.77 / 4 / 0.2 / 4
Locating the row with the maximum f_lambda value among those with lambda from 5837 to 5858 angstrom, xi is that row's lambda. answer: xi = 5846.35 angstrom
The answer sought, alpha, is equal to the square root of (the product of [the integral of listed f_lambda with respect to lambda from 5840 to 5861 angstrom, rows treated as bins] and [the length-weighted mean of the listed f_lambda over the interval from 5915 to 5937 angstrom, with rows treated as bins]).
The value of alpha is 44.2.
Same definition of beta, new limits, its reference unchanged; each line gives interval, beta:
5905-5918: 5916.77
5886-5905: 5903.16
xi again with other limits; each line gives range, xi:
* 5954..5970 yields 5960.53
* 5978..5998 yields 5993.56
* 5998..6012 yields 6010.14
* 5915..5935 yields 5924.95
